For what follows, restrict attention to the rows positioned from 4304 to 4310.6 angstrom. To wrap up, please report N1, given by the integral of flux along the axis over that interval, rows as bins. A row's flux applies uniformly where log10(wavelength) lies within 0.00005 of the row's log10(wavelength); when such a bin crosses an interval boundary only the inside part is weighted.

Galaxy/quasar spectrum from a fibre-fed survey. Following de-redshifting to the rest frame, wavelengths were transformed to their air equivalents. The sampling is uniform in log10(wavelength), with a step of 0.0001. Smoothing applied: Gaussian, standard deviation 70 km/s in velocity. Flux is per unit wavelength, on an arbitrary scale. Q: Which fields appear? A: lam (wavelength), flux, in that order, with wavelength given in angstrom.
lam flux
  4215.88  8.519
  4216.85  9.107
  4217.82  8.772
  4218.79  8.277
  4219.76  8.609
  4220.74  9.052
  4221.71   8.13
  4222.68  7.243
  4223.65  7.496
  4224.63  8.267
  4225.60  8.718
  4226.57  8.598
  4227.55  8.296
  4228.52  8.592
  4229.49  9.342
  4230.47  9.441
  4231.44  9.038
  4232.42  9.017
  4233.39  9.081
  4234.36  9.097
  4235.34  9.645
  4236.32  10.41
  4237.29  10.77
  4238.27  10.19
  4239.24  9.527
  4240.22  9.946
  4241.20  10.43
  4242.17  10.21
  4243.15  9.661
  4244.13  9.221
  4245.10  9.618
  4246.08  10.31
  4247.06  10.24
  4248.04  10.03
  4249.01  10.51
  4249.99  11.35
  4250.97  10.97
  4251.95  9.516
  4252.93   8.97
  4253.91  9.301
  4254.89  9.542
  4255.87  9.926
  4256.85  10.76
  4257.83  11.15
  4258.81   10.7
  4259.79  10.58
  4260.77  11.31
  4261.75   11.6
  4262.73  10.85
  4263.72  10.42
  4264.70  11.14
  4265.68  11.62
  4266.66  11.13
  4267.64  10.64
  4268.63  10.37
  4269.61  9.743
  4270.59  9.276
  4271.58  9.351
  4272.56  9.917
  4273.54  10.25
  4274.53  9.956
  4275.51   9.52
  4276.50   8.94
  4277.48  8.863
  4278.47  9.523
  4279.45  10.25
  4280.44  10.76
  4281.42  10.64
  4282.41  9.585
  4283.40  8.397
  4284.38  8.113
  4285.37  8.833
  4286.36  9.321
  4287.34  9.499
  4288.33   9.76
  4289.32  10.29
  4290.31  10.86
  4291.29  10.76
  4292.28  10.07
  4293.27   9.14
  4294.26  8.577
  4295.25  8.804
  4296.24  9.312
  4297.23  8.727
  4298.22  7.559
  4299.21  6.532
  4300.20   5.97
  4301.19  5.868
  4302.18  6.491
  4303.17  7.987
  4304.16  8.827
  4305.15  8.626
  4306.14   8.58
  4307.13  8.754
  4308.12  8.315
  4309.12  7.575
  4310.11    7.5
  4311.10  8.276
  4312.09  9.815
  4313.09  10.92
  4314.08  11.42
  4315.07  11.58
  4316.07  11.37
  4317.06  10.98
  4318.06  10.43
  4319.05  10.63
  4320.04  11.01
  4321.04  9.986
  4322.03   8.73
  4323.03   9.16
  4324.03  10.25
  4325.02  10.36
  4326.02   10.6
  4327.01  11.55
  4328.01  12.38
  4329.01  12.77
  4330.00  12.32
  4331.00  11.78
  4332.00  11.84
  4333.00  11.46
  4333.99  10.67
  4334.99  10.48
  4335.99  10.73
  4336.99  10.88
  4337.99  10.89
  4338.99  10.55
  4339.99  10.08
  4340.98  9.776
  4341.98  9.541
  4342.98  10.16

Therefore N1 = 55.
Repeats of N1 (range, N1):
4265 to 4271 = 63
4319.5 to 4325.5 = 60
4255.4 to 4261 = 60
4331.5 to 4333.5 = 23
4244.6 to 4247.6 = 30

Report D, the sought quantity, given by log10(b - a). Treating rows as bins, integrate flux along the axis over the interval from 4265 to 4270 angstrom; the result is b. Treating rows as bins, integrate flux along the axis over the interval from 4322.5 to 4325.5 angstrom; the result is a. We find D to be 1.38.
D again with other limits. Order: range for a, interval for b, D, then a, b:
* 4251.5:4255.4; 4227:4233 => 1.24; 36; 54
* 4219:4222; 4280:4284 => 1.13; 26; 39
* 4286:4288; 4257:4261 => 1.39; 19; 44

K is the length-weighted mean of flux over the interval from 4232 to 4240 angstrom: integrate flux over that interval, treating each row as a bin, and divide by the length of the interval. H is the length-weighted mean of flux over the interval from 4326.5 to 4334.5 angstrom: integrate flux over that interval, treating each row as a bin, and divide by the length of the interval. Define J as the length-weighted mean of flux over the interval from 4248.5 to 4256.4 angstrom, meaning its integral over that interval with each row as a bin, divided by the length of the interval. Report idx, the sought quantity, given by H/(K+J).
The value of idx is 0.60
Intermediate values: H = 11.8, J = 10.0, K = 9.7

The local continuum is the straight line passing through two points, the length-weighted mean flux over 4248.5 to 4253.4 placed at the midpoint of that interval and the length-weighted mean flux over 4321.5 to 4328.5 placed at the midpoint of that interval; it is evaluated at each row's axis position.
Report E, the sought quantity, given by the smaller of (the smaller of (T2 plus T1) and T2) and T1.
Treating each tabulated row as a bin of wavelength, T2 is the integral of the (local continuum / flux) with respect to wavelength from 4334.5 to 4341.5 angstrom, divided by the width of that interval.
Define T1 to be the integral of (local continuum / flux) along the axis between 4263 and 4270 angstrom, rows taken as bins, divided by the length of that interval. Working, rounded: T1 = 0.96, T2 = 1.00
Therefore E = 0.96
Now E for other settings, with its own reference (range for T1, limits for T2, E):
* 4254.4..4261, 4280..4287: 0.98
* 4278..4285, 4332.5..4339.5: 0.97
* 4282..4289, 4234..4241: 1.03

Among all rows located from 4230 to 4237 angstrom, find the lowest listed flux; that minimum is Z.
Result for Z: 9.017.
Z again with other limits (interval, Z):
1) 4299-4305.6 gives 5.868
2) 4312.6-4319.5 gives 10.43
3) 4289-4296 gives 8.577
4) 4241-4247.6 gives 9.221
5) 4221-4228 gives 7.243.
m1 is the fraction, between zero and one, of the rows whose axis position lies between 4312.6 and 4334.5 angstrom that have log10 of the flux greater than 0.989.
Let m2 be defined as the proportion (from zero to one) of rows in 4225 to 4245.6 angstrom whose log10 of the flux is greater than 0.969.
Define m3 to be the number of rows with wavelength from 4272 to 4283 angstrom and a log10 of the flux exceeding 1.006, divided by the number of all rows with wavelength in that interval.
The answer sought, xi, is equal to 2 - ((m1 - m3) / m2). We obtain 1.0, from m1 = 0.91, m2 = 0.6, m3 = 0.364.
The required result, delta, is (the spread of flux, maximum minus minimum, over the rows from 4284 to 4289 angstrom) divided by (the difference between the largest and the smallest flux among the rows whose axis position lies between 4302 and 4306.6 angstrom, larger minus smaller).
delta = 0.7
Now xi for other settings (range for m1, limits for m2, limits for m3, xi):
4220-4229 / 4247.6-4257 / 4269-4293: 2.4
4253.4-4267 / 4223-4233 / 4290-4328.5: -0.4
